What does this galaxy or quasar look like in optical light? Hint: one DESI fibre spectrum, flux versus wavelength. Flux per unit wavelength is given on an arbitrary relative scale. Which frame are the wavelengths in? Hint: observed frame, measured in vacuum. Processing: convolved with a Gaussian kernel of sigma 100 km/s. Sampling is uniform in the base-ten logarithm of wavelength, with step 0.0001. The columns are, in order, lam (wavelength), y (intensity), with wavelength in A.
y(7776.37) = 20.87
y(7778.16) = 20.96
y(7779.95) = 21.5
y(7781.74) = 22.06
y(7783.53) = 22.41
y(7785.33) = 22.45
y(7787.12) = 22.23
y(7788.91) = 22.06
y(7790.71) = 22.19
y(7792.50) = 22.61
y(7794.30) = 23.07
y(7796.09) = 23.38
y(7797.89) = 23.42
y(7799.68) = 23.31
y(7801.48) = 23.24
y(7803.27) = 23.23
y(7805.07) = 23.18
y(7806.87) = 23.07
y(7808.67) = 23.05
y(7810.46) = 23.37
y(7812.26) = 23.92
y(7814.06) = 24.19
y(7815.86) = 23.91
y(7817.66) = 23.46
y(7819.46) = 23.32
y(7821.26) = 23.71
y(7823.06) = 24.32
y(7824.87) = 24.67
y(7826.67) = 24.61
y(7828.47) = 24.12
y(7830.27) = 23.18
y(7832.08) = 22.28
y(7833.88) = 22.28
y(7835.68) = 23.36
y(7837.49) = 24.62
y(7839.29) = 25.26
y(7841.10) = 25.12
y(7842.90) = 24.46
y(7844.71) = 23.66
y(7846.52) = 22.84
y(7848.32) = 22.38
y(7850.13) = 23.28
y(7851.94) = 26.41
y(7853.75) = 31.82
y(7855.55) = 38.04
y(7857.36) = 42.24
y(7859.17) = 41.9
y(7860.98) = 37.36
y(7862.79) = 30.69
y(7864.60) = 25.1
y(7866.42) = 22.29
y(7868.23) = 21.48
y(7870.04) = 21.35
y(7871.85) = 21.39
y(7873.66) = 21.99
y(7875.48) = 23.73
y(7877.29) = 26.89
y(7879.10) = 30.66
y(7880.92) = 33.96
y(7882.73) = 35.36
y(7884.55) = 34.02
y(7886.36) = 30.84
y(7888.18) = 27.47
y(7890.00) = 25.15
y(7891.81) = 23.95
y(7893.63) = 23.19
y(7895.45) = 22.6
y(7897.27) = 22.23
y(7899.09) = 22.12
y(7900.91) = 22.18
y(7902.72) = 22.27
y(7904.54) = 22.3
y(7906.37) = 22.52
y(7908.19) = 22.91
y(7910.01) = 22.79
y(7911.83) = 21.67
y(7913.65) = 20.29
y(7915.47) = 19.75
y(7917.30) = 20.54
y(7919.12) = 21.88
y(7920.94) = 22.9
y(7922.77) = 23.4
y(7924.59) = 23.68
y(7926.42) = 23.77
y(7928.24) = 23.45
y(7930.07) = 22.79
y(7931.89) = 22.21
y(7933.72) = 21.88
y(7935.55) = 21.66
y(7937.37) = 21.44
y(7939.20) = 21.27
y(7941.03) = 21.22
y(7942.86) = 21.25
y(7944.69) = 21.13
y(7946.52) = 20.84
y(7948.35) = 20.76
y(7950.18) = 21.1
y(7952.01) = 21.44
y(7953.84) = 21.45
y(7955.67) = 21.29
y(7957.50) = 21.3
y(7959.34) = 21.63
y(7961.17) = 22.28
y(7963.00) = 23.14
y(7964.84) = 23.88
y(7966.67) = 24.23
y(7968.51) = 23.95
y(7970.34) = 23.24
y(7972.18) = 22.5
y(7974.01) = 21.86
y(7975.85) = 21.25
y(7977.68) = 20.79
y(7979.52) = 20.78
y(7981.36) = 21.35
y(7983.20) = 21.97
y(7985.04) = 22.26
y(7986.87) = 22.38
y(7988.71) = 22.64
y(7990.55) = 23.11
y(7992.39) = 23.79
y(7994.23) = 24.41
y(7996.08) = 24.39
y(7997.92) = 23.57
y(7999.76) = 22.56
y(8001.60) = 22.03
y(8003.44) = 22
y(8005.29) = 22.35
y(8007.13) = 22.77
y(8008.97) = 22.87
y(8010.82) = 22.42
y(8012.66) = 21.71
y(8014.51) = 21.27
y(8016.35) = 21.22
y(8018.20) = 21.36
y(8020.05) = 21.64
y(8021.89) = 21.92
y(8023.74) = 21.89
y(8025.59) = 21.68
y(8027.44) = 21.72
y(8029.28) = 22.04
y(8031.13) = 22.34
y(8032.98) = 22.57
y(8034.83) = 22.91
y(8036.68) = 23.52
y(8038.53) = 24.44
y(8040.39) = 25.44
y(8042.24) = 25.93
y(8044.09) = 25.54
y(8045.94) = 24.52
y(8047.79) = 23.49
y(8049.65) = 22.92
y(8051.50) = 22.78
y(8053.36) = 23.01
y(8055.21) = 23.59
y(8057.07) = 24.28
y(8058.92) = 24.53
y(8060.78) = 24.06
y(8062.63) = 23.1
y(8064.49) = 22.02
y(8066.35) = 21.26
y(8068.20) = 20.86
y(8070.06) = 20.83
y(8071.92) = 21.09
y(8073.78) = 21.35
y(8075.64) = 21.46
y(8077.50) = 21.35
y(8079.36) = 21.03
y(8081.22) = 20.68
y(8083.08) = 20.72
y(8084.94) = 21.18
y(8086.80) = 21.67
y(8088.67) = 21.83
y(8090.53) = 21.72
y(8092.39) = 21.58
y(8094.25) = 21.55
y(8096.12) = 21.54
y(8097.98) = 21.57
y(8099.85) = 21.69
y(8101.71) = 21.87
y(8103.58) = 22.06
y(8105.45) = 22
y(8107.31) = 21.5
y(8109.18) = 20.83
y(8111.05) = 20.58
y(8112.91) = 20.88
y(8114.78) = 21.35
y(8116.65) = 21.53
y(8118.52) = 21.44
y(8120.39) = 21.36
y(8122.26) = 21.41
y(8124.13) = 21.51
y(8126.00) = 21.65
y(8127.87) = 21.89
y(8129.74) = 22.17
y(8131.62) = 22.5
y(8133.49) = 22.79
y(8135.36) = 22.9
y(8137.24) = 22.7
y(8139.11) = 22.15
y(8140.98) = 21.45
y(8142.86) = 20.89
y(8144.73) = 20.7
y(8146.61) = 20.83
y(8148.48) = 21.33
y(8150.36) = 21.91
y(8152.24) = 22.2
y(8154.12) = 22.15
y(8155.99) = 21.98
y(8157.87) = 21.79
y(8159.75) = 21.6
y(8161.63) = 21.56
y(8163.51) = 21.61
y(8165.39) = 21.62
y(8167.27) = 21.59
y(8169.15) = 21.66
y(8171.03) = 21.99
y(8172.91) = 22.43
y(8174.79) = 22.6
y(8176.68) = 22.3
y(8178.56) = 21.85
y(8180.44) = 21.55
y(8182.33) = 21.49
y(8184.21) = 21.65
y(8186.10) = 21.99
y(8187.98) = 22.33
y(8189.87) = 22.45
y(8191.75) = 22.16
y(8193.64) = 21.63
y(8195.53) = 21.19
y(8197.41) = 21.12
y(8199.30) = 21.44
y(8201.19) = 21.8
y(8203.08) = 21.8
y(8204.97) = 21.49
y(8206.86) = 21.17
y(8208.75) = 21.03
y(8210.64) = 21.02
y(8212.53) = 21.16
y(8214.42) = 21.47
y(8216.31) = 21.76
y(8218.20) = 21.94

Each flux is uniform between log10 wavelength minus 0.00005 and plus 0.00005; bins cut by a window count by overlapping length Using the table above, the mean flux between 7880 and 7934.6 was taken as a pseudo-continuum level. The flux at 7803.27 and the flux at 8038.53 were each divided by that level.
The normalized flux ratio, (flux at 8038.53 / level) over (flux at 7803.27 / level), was 1.05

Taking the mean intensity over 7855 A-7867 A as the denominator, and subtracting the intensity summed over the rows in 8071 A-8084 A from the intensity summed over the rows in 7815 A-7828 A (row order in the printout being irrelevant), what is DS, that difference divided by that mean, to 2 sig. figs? 0.60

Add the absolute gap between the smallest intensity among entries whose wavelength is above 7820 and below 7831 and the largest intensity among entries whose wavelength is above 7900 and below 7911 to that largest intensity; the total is 23.2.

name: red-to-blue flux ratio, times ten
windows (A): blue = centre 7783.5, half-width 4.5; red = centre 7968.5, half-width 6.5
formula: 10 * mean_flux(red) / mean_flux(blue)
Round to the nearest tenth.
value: 10.5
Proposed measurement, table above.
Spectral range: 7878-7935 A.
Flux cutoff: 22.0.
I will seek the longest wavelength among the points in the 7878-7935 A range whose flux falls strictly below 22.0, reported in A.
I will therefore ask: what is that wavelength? 7933.72 A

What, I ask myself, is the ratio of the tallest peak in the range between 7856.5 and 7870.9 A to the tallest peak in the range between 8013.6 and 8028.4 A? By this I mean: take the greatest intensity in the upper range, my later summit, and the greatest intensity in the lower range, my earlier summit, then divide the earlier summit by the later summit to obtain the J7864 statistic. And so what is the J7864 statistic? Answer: 1.93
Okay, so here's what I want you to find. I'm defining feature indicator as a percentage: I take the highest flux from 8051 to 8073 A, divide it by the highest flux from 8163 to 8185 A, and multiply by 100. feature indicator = 108.5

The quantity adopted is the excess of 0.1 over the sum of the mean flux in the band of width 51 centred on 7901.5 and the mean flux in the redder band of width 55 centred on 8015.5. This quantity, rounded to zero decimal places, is -47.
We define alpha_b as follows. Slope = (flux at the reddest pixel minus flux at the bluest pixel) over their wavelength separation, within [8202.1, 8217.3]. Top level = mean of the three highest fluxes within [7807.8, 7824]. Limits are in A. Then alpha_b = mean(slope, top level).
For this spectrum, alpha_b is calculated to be 12.1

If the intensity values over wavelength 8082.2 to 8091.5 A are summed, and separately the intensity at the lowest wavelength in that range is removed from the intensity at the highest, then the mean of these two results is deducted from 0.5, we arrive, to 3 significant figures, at -53.6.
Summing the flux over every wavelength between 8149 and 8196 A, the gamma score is 547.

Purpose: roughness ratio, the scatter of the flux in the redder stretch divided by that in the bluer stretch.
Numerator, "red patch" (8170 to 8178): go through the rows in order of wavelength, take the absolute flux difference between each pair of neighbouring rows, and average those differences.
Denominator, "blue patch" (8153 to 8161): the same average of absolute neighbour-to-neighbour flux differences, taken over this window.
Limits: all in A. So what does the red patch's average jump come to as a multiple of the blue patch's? 1.7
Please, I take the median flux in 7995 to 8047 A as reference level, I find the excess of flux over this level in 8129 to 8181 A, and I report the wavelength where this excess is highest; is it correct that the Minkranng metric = 8135.36 A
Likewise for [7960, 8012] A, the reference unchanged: 7994.23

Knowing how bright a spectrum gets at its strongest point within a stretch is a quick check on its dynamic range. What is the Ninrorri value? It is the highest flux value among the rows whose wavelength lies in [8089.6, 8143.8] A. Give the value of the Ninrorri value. 22.9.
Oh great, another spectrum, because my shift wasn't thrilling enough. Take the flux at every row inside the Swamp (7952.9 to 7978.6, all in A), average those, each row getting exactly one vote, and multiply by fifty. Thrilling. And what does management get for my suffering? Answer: 1117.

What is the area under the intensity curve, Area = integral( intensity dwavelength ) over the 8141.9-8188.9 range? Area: 1022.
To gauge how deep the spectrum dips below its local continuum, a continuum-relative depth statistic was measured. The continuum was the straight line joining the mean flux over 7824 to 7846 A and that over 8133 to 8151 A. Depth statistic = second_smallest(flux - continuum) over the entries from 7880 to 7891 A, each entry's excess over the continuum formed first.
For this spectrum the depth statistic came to 3.9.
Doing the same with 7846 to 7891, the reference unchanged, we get -2.3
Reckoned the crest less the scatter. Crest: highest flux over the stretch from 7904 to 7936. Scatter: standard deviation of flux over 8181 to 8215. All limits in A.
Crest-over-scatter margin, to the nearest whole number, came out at 23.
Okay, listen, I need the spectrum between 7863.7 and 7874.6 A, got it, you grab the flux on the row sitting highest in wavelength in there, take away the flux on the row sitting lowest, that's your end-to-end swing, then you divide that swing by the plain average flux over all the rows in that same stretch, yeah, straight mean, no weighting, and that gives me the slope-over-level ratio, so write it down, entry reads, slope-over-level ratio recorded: -0.14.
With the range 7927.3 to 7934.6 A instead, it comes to -0.07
